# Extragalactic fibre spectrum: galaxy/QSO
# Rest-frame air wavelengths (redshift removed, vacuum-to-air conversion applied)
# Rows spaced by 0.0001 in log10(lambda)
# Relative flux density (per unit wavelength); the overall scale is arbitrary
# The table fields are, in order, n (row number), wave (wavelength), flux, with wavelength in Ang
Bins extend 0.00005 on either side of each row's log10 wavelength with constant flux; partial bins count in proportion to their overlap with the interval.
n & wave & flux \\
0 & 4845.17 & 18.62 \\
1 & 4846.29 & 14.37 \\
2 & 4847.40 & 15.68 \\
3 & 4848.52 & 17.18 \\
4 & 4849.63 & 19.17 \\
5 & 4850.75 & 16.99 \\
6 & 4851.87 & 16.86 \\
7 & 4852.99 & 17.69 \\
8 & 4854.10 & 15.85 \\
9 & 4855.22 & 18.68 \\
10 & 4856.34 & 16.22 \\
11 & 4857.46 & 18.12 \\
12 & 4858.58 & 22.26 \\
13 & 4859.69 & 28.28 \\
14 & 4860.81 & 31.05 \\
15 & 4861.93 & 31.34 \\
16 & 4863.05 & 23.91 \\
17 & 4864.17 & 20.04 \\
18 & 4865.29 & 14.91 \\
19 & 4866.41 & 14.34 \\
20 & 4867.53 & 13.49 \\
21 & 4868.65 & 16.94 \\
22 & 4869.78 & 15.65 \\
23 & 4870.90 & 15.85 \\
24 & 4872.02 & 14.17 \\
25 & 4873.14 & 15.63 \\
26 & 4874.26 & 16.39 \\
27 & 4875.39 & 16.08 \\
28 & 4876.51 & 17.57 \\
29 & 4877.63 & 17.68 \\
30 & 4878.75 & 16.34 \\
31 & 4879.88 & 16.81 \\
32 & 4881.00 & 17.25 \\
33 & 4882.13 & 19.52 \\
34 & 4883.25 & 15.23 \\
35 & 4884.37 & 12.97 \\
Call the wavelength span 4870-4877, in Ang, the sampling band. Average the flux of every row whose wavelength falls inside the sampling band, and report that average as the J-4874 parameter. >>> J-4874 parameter 16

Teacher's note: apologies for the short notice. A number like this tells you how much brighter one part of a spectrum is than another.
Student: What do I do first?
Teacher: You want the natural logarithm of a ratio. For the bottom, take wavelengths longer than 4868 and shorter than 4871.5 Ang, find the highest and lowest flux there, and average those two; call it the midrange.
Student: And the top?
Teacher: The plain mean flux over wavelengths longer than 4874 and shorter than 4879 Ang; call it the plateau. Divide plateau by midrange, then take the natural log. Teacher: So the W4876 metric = 0.03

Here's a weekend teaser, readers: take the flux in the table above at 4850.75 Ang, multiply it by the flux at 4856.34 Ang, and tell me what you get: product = 276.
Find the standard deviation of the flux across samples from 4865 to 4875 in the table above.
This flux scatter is 1.1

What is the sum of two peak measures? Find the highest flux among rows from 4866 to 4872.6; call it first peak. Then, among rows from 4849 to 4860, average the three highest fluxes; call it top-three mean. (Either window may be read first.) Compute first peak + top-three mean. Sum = 40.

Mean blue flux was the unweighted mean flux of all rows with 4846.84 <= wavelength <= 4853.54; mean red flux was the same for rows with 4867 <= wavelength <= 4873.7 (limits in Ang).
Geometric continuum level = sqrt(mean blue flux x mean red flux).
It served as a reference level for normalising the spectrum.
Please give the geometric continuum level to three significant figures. 16.2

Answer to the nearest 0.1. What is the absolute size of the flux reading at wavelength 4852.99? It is 17.7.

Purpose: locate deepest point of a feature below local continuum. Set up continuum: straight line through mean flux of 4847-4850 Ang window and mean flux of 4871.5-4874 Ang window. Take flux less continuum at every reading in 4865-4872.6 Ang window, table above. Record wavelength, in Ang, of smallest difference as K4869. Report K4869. 4867.53 Ang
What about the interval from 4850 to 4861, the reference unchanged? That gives 4854.10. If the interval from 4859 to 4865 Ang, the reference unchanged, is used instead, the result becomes 4864.17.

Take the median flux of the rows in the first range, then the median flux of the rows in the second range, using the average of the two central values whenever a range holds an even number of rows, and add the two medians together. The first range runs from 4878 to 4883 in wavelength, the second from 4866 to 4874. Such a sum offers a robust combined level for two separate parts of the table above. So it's 32.7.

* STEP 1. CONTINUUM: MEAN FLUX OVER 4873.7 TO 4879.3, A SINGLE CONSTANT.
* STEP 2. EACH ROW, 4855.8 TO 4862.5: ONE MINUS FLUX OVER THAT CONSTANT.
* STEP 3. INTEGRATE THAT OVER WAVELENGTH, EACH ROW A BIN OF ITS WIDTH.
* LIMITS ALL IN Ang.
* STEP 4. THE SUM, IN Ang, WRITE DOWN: -3.1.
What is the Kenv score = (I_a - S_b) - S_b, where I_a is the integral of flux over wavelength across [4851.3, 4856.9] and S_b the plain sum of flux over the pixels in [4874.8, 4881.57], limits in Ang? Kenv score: -108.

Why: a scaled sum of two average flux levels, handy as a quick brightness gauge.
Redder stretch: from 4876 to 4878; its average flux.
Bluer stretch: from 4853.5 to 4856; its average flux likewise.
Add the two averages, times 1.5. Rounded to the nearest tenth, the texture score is 52.3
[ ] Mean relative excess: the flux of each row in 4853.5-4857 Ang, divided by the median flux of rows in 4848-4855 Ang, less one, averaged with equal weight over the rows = -0.01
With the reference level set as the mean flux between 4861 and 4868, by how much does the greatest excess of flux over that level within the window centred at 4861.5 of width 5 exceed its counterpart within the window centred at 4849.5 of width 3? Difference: 12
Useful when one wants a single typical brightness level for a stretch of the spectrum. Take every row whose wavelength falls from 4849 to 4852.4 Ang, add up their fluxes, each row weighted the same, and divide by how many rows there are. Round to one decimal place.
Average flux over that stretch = 17.7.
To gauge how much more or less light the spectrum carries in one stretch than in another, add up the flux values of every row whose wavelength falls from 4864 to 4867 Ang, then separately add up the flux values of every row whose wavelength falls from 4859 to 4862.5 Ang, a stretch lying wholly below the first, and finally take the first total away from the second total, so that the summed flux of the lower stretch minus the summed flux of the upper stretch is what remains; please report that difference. 41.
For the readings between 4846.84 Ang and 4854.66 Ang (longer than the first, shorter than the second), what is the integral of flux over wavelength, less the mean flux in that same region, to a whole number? 116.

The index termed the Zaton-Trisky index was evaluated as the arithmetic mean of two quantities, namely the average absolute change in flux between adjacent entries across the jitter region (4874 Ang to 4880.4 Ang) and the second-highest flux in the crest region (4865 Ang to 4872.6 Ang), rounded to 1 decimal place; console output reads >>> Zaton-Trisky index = 8.3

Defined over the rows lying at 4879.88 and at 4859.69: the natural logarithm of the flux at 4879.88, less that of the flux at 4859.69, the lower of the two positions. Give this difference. -0.52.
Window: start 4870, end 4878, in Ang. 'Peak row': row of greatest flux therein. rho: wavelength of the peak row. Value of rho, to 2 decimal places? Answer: 4877.63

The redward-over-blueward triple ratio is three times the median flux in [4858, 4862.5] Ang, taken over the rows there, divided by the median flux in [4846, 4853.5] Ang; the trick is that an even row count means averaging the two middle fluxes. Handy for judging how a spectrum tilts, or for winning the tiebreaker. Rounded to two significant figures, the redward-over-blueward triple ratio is 5.2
